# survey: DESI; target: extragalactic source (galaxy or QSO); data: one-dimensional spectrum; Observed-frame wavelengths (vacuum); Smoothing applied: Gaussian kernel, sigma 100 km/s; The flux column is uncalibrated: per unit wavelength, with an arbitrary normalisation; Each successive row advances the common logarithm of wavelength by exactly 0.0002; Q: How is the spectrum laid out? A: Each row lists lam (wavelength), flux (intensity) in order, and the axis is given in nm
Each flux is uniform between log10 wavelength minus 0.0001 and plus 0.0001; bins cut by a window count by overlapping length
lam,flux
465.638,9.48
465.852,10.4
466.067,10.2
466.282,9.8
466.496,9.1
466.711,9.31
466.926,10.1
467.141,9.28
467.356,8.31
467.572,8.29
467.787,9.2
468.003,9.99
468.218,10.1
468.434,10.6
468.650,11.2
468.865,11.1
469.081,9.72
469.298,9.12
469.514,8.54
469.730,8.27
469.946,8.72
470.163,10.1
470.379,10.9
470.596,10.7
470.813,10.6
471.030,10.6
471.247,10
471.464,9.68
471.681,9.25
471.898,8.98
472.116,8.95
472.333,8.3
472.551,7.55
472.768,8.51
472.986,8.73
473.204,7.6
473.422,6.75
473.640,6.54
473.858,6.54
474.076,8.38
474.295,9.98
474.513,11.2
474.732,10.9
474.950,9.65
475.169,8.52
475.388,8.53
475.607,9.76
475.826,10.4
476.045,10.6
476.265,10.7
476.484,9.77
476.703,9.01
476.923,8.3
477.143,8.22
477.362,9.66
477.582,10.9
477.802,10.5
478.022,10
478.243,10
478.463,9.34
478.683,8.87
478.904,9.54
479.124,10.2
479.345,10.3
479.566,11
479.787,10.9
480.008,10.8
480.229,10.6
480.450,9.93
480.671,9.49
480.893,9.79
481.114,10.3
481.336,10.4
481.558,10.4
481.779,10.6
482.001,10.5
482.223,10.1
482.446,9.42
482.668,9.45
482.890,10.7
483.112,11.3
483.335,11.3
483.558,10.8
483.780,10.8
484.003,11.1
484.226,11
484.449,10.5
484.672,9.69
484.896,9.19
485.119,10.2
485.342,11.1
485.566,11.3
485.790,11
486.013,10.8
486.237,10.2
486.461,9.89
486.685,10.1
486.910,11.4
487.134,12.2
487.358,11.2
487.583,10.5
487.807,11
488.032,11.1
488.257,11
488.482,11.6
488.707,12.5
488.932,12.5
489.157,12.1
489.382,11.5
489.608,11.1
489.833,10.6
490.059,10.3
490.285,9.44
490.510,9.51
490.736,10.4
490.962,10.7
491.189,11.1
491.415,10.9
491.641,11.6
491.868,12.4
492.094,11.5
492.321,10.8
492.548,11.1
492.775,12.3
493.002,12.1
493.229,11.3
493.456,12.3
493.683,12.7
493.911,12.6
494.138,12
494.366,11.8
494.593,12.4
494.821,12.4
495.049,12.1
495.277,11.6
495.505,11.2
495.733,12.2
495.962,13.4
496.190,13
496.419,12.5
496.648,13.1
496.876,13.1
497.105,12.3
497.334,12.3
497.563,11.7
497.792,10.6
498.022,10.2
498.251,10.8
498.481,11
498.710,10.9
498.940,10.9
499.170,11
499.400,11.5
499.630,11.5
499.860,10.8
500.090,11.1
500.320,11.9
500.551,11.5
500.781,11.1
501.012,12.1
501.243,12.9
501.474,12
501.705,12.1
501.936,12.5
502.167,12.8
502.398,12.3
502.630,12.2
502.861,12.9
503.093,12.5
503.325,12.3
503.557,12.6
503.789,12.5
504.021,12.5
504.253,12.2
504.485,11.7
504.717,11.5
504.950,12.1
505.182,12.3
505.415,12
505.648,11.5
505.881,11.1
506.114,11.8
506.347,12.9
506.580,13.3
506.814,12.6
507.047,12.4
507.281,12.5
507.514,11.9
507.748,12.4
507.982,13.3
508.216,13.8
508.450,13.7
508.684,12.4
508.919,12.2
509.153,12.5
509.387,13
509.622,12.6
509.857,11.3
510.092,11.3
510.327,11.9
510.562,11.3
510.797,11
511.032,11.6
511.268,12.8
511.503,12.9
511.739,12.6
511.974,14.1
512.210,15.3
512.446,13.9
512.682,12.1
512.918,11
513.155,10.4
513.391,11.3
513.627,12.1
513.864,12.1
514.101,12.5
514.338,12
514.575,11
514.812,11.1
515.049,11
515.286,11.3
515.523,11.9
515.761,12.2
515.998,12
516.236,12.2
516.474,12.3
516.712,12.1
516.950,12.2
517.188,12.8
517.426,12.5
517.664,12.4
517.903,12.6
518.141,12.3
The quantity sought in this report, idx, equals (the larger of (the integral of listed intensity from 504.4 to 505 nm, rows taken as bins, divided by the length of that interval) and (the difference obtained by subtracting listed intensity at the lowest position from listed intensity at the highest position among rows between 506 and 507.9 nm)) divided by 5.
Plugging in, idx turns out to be 2.3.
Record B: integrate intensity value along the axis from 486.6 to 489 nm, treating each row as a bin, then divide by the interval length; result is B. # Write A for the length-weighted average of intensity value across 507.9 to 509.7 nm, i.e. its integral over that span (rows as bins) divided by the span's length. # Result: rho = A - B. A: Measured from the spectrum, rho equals 1.6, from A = 12.9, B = 11.4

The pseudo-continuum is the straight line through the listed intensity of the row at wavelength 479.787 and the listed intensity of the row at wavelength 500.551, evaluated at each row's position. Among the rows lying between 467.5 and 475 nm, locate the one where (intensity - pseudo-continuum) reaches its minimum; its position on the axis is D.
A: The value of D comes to 473.858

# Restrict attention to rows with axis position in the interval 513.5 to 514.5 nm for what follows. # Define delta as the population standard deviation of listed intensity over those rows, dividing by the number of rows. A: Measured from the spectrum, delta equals 0.19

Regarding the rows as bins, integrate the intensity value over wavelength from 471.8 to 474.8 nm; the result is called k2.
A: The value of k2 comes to 25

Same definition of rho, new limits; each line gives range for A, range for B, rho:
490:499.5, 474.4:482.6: 1.6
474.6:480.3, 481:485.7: -0.6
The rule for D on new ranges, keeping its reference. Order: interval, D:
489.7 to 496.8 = 490.285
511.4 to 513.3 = 513.155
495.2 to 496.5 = 495.505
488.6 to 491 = 490.285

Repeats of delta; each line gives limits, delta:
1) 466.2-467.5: 0.56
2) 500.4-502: 0.55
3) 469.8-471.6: 0.67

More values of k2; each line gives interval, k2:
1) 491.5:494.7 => 38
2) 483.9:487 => 33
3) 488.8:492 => 35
